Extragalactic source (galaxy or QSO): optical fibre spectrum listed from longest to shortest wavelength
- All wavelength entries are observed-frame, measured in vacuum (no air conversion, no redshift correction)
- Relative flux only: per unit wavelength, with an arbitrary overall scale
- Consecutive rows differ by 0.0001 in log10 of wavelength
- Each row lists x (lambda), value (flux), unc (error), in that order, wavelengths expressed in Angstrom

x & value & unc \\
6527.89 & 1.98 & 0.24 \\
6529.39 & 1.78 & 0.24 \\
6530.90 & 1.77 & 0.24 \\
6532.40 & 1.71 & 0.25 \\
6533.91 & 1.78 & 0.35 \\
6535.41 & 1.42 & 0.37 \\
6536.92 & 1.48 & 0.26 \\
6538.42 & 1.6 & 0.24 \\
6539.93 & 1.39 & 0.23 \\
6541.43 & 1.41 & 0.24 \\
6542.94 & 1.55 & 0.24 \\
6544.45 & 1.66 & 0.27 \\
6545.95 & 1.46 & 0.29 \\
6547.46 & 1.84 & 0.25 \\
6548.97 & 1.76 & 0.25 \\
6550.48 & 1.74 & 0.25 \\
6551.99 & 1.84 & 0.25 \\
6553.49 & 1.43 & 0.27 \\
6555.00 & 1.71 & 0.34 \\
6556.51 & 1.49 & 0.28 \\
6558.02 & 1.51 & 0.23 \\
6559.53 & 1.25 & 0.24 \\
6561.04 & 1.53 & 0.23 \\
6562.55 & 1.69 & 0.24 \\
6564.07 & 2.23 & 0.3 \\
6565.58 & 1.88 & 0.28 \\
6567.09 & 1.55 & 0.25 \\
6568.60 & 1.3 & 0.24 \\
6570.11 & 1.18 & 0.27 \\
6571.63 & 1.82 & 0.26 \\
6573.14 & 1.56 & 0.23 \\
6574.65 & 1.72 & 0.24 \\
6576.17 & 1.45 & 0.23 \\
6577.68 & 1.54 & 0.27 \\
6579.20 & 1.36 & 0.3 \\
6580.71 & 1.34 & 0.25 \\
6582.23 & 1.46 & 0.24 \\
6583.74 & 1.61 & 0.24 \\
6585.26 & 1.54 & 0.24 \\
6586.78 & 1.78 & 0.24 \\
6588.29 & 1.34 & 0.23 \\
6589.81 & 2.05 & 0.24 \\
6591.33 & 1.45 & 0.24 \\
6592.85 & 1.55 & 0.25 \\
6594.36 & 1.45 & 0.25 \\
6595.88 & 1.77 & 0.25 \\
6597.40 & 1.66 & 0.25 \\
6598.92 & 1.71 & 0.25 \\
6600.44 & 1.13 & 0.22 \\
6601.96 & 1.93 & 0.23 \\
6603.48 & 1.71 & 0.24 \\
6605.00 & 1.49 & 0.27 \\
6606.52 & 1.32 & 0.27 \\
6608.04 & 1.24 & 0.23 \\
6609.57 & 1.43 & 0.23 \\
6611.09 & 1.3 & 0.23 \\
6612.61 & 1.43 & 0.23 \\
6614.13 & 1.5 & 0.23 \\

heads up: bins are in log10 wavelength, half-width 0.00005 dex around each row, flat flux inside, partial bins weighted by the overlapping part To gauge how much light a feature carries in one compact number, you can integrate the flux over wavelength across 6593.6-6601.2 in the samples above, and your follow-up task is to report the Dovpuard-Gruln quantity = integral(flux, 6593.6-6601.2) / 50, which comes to 0.235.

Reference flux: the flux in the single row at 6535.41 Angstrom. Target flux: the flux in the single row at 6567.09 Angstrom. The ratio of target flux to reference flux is 1.09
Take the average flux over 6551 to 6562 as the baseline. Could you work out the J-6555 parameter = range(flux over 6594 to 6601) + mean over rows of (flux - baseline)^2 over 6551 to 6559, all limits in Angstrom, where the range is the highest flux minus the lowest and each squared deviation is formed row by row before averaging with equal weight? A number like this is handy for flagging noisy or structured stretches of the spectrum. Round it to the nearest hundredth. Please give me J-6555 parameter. 0.67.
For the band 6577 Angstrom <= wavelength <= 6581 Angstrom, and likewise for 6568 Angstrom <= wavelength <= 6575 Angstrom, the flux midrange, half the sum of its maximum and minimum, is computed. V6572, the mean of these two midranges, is 1.47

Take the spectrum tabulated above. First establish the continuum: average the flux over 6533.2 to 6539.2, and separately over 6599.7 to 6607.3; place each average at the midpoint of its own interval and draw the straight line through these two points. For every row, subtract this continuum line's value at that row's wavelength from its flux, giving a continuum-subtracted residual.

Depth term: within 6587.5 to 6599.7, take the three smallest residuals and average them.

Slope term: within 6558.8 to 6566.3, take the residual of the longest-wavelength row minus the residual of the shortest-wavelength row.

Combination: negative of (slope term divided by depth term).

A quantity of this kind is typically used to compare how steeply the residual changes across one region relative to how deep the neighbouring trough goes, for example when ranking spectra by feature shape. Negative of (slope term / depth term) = 5.6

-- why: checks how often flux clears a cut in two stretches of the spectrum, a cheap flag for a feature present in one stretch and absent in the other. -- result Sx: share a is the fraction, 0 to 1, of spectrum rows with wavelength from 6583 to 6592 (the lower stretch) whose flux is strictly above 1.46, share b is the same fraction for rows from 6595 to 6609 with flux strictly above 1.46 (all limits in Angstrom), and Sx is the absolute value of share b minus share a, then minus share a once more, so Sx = -0.67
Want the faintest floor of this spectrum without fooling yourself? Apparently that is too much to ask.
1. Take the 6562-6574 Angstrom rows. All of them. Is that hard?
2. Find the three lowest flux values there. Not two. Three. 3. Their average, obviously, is 1.34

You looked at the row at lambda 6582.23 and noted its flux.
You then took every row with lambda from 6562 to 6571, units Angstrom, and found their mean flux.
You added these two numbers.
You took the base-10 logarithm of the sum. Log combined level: 0.491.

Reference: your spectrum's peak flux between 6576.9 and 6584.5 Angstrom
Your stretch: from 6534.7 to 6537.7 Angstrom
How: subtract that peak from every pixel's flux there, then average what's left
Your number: -0.16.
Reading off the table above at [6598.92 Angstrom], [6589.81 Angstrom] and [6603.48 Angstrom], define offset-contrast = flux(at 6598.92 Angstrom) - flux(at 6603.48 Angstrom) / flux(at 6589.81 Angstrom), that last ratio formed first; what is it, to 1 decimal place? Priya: 0.9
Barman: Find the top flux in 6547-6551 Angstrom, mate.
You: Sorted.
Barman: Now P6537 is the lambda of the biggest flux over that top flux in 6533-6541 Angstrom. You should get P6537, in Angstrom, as 6533.91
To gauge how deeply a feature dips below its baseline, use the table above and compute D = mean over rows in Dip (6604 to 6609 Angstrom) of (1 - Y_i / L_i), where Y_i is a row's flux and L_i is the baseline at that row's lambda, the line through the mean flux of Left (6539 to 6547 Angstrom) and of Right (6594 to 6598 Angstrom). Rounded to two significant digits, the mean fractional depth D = 0.18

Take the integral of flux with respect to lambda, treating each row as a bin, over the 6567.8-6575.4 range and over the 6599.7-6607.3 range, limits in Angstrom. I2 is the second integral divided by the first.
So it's 1.00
